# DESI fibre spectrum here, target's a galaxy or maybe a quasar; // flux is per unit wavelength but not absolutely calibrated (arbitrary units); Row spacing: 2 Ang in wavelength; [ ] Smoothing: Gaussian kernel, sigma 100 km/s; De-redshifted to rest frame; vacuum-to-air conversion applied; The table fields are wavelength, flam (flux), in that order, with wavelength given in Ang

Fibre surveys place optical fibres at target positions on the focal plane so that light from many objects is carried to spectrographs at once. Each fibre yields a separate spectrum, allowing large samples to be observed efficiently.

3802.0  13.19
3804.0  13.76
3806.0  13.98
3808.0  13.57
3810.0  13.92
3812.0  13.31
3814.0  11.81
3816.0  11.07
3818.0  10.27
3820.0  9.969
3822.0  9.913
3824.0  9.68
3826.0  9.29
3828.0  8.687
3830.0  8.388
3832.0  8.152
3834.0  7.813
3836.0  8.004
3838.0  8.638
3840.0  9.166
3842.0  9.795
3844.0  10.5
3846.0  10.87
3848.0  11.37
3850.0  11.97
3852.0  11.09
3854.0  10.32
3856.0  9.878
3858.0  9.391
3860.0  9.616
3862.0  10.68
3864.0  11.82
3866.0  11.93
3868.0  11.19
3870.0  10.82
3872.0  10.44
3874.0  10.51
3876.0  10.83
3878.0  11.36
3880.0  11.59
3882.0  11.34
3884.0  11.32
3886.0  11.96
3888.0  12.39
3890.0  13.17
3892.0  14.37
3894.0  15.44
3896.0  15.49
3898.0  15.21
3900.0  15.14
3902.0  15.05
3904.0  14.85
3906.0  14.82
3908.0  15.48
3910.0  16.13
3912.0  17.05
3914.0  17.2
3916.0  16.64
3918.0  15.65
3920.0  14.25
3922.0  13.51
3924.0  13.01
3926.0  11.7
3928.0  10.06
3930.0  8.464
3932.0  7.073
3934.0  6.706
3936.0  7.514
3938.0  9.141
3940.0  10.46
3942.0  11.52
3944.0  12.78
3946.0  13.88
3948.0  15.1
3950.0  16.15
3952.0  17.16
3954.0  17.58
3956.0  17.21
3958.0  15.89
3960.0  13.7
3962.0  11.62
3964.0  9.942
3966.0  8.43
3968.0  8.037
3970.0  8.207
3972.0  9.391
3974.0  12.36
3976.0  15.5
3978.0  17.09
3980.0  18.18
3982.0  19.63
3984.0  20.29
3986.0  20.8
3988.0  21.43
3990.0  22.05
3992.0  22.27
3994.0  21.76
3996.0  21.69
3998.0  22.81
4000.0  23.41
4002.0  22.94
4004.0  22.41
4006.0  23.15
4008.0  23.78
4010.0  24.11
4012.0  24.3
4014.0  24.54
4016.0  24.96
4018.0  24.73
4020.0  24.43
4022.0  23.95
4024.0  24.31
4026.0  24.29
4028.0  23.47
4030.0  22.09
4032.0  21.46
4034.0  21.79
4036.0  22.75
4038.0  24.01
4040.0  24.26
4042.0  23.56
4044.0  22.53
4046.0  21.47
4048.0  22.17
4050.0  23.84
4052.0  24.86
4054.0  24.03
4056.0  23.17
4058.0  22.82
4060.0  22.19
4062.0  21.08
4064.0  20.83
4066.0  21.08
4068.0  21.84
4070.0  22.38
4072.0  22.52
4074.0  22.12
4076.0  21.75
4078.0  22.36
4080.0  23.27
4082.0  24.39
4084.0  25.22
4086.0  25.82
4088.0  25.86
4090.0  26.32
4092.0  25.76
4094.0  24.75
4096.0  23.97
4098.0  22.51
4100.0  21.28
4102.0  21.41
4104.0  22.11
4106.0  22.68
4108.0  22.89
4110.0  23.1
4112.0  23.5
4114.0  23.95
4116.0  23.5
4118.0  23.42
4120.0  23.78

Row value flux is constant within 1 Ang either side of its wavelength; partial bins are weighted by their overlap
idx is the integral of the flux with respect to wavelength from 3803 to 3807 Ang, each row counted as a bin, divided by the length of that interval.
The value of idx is 14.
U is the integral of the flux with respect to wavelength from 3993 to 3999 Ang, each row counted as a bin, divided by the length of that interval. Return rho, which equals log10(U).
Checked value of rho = 1.34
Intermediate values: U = 22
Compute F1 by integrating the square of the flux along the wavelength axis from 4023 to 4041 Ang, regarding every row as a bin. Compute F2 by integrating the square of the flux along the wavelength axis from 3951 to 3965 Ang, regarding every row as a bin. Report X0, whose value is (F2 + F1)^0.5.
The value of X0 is 113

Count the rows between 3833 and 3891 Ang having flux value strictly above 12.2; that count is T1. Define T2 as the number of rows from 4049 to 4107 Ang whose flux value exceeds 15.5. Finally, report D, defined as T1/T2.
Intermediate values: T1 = 2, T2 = 29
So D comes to 0.1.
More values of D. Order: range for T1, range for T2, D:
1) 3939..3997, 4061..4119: 0.7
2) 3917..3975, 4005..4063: 0.5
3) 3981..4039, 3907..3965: 2.9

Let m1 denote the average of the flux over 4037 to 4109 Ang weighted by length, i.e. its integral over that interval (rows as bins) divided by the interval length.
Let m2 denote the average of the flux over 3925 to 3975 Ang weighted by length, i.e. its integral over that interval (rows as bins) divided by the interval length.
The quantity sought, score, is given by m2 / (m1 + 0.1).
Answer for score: 0.5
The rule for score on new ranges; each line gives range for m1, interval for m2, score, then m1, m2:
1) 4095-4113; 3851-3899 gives 0.5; 22.6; 12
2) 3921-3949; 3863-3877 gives 1.0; 10.8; 11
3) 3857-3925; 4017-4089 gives 1.7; 13.2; 23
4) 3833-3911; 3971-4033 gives 1.8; 11.8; 22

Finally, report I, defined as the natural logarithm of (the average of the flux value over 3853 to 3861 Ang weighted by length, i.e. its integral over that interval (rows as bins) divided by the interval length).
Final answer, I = 2.28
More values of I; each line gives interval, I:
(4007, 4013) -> 3.18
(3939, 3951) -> 2.59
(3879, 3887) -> 2.45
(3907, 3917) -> 2.80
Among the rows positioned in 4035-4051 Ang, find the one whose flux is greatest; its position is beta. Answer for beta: 4040.0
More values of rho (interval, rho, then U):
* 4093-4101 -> 1.36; 23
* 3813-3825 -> 1.02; 10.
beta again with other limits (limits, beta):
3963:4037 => 4016.0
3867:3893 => 3892.0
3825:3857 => 3850.0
